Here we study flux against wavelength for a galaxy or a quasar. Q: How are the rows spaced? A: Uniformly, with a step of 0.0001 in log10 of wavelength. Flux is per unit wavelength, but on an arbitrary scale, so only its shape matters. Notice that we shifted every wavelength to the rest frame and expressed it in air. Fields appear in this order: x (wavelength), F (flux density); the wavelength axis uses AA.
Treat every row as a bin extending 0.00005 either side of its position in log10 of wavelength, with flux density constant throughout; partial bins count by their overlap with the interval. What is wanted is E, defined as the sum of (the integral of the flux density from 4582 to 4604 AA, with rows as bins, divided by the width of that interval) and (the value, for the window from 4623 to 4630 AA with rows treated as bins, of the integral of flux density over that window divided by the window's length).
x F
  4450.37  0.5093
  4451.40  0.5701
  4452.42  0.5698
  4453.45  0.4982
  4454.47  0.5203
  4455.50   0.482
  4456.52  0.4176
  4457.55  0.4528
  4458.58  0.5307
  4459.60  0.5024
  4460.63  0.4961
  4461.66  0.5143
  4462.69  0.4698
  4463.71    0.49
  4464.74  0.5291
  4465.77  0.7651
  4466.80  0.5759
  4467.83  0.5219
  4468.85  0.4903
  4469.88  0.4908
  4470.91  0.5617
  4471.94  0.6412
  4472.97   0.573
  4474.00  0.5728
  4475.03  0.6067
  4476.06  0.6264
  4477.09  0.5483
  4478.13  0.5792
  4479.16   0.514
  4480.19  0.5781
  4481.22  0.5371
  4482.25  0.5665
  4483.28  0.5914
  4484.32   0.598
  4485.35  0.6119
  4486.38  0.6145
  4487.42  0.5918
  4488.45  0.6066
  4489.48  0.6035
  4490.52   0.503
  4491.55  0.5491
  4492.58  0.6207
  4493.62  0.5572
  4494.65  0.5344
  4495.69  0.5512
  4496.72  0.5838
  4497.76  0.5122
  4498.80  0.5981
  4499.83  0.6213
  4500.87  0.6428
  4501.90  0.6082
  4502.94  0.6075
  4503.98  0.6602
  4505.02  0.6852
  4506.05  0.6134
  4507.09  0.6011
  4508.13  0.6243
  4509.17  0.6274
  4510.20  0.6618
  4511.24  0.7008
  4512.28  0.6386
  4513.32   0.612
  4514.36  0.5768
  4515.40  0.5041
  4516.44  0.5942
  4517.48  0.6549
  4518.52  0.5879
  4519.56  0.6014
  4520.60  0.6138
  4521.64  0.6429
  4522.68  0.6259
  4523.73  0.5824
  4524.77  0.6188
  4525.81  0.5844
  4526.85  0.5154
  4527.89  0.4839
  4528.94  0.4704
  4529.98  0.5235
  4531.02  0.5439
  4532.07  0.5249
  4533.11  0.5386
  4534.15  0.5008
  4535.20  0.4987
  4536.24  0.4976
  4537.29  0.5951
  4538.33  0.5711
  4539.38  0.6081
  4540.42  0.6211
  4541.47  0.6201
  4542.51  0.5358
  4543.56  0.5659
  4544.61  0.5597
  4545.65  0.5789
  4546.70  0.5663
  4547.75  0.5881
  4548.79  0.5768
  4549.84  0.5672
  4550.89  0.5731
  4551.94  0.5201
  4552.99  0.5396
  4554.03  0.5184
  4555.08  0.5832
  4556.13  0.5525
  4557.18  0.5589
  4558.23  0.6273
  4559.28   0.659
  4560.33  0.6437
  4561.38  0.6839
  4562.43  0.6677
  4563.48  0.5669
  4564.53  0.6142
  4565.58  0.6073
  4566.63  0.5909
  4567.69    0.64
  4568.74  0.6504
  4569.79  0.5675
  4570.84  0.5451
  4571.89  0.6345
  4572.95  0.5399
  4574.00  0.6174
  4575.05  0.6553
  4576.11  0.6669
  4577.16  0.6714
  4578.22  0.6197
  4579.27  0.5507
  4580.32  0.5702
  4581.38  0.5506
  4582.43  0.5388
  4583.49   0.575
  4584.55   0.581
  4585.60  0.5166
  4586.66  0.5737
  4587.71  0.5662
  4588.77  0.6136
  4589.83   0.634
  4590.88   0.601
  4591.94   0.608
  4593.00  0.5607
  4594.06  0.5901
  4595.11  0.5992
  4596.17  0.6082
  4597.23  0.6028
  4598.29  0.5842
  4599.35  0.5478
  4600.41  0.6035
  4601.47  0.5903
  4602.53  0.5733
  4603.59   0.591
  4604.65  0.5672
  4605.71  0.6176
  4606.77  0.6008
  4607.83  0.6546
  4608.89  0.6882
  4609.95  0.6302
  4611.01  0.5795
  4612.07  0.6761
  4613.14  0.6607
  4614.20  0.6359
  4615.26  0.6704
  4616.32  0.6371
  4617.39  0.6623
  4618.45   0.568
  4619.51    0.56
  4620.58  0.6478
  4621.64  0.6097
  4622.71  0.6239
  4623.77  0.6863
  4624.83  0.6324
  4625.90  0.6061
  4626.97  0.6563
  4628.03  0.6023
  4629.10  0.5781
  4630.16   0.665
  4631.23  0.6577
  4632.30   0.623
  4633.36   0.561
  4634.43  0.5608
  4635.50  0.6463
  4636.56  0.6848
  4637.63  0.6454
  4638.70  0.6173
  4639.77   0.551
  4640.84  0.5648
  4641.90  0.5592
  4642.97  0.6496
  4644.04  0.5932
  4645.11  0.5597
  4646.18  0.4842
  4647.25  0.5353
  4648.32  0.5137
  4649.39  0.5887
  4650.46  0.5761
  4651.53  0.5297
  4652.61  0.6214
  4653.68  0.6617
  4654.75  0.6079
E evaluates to 1.21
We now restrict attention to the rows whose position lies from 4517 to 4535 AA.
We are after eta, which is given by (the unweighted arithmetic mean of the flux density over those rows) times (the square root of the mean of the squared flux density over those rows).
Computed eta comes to 0.32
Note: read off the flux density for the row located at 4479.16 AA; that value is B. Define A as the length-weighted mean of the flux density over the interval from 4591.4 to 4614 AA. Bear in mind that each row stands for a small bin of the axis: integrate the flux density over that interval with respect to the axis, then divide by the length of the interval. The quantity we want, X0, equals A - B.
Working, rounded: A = 0.607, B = 0.514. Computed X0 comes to 0.09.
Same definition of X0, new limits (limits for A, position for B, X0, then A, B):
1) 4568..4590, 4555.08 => 0.01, 0.592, 0.5832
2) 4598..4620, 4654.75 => 0.01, 0.615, 0.6079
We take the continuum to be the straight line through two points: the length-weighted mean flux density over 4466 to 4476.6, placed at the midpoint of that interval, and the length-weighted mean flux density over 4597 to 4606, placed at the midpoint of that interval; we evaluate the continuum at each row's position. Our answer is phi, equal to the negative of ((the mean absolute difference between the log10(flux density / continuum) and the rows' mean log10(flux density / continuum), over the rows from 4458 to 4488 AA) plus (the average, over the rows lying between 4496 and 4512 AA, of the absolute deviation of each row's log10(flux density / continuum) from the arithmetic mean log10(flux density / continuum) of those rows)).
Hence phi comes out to -0.057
